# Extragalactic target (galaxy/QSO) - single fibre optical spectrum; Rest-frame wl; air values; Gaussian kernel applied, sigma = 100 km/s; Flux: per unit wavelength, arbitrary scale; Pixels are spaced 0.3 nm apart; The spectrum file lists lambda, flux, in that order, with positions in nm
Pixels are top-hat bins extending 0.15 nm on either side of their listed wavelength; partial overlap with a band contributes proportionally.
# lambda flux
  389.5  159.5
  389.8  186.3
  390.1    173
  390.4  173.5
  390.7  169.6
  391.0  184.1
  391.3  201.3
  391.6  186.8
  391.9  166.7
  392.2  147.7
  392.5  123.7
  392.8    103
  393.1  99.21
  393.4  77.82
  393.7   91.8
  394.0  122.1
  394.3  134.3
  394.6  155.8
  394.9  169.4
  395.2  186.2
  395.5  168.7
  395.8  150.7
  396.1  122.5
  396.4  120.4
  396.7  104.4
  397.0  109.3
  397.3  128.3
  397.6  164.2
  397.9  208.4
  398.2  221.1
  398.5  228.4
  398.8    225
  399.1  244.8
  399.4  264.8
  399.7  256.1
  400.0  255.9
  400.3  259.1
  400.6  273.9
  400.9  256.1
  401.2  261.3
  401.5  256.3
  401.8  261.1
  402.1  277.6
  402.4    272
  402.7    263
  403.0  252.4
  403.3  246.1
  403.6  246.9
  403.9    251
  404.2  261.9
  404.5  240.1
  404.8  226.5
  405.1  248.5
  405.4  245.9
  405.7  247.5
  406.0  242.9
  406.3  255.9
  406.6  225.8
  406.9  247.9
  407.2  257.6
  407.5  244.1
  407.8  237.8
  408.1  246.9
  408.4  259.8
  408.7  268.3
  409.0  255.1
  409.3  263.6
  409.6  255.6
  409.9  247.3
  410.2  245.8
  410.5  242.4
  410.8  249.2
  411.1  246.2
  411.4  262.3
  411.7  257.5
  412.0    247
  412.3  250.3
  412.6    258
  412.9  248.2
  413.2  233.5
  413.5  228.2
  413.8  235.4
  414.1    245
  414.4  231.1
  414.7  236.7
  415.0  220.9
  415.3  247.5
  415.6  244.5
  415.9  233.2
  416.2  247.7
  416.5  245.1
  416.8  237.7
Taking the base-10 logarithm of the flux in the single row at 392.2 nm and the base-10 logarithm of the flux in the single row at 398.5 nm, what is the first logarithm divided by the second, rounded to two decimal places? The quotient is 0.92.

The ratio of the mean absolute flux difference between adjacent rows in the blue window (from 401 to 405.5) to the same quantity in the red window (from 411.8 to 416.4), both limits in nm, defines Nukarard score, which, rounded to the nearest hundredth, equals 0.90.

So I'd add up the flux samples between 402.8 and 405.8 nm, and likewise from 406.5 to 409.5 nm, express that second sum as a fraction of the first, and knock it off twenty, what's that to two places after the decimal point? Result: 18.98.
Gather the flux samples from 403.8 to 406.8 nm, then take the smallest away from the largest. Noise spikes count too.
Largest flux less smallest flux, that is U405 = 36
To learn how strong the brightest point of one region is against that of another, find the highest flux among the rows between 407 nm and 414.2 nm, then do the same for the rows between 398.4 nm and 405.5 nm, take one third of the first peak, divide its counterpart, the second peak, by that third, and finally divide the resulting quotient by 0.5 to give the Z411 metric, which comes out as 6.2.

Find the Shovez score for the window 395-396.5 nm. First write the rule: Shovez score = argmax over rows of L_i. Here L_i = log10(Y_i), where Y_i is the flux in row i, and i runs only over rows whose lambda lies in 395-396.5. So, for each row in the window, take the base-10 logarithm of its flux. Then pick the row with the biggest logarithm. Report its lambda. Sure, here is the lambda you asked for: 395.2 nm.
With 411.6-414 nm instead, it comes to 412.6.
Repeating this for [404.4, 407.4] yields 407.2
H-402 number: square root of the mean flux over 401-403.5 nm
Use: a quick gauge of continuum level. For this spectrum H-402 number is 16.2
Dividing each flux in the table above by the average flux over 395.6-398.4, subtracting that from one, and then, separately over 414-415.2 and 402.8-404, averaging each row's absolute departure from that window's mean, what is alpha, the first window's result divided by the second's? 2.9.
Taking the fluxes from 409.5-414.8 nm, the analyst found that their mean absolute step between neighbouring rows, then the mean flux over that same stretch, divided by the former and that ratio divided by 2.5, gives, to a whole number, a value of 13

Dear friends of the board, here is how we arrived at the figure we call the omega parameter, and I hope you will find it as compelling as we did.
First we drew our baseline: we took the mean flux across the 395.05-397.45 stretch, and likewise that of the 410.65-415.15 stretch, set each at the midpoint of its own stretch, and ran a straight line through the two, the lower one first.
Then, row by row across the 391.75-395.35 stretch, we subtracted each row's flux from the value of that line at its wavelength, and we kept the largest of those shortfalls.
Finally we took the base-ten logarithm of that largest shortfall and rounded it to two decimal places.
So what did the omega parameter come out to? 1.60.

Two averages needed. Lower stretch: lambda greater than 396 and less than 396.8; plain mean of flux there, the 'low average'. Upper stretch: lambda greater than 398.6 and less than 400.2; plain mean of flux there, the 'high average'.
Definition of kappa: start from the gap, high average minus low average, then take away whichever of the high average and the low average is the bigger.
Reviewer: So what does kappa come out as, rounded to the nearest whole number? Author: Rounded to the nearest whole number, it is -116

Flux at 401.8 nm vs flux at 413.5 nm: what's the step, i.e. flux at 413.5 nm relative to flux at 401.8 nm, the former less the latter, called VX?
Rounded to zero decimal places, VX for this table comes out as -33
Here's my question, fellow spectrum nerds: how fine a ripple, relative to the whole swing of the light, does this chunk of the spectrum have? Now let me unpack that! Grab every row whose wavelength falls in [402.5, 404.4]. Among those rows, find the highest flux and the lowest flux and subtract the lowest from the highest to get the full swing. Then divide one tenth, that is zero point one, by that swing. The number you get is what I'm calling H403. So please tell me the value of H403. 0.0059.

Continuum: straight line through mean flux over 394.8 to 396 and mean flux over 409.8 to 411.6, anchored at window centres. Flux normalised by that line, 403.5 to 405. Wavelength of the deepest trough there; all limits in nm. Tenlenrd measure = 404.8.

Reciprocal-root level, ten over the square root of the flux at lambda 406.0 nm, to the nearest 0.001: 0.642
